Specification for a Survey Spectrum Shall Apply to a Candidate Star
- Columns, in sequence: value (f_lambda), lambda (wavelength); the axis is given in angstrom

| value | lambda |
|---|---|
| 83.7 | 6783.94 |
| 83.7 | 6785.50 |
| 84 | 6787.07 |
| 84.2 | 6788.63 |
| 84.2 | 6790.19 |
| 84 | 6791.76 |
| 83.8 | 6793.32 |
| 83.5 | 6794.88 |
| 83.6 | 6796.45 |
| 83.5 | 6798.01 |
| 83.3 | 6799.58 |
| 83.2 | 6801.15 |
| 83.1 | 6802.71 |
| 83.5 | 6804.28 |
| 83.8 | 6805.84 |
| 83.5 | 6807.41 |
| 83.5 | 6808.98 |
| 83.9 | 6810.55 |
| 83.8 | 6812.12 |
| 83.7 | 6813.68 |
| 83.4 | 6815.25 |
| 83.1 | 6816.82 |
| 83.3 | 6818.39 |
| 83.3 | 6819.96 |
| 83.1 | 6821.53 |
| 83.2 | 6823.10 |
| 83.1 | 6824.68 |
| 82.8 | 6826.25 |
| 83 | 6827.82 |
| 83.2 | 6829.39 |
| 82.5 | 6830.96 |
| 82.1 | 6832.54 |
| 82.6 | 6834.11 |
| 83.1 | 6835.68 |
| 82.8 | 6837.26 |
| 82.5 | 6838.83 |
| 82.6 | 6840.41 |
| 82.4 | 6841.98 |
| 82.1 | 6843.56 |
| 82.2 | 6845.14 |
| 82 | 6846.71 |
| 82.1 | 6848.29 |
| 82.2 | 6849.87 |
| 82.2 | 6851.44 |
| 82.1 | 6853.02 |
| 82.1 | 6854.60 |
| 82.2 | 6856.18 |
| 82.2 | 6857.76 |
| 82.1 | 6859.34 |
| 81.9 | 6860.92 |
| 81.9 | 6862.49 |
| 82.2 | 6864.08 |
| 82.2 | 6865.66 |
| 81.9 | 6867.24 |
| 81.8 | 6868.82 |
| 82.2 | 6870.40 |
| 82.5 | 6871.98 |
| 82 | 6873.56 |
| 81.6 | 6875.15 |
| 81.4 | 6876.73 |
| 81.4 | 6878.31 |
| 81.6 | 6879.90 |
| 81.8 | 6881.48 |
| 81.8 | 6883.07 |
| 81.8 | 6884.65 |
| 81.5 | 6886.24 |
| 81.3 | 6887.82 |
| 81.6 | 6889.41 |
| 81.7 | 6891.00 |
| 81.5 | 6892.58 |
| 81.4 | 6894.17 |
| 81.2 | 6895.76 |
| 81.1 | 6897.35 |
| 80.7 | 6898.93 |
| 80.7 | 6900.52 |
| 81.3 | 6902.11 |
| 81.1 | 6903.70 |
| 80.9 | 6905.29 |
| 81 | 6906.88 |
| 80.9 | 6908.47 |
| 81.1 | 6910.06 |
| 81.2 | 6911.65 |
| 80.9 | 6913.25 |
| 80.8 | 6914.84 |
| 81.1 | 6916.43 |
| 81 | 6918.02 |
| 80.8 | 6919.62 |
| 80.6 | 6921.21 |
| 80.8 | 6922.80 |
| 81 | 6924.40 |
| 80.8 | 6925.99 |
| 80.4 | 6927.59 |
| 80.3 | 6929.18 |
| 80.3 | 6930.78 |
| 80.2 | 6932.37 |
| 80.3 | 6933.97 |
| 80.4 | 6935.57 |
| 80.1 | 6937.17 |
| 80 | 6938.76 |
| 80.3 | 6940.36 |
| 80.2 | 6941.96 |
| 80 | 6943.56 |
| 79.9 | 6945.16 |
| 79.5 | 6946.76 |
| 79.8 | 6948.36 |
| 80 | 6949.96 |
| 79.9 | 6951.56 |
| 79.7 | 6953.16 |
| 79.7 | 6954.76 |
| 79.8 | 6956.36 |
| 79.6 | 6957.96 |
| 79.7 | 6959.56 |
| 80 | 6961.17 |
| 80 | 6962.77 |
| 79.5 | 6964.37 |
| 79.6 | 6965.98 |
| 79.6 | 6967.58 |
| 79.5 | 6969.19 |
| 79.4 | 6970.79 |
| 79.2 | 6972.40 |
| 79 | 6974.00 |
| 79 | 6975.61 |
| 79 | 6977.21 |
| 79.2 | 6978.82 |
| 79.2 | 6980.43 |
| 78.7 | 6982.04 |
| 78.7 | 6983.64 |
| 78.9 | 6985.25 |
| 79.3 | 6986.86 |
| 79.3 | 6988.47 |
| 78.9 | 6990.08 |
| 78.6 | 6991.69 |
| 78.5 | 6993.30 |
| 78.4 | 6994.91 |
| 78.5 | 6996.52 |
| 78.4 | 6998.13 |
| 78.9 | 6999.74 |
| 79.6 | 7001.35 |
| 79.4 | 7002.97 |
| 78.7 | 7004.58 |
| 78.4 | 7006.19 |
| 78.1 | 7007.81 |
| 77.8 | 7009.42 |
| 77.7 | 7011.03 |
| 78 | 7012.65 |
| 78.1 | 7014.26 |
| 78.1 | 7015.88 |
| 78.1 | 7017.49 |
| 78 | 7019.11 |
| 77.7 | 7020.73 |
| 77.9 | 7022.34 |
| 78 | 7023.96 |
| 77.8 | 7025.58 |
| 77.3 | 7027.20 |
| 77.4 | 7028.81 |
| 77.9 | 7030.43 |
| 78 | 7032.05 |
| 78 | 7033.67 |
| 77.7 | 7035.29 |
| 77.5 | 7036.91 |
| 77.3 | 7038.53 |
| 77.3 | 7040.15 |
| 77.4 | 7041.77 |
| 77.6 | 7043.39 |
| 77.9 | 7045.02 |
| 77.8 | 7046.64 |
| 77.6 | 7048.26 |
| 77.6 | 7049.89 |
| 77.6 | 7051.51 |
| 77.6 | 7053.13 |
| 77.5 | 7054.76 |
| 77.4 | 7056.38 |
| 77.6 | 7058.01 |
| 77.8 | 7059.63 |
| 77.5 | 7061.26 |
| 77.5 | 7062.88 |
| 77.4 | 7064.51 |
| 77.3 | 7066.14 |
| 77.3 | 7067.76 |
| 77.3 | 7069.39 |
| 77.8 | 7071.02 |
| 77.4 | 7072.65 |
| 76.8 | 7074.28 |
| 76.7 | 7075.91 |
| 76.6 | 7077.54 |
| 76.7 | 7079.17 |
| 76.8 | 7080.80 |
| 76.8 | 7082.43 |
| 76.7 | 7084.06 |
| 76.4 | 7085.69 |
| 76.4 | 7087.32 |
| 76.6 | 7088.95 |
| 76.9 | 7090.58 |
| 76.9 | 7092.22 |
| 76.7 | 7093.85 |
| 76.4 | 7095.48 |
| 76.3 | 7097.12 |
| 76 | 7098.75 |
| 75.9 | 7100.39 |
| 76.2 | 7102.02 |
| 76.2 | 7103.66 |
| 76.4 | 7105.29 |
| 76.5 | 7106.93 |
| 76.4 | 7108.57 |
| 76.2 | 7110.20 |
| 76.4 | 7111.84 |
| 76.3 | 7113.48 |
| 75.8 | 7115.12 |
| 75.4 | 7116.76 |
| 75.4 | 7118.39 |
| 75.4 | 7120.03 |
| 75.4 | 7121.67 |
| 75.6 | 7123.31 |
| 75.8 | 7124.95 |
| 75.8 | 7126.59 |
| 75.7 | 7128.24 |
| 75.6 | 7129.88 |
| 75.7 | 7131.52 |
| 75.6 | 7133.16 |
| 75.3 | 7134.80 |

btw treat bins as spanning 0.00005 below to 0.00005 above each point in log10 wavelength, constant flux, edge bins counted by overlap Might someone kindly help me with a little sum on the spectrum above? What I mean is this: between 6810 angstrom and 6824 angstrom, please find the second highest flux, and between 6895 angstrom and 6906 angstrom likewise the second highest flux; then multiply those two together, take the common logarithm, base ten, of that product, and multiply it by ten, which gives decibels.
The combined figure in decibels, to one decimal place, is 38.3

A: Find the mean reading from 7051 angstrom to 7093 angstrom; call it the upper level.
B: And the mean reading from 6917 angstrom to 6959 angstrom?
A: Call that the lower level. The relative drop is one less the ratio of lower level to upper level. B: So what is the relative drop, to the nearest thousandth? -0.040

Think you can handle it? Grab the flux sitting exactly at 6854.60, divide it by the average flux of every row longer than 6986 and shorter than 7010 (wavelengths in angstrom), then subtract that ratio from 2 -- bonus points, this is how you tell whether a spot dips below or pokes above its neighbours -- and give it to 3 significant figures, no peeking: 0.957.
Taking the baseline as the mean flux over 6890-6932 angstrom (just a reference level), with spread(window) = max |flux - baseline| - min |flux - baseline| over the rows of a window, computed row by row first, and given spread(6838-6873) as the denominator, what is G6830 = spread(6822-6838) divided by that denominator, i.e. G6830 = 1.4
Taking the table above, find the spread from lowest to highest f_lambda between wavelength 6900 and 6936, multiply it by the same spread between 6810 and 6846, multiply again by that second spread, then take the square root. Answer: 1.89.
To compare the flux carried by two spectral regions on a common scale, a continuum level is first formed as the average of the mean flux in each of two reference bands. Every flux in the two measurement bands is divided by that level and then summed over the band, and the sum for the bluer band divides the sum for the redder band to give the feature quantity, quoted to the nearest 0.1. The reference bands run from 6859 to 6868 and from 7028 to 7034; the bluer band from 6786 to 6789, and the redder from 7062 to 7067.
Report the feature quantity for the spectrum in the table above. 1.4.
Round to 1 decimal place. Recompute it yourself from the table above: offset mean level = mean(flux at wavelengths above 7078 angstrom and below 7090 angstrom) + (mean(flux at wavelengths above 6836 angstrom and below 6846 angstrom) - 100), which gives 59.1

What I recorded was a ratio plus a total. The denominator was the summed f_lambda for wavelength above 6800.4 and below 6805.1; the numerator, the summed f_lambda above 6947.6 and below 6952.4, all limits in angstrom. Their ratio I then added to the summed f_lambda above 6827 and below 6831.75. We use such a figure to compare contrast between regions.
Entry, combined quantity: 250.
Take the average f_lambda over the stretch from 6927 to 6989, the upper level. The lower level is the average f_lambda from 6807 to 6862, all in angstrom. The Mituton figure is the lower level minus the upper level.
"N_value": 3.1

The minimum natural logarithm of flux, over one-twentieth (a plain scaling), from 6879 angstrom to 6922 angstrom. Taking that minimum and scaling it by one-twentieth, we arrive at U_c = 0.219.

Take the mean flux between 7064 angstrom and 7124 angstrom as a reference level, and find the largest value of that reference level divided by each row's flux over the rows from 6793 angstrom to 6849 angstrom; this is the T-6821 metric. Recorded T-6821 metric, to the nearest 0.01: 0.93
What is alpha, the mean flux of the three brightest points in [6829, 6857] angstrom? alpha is 83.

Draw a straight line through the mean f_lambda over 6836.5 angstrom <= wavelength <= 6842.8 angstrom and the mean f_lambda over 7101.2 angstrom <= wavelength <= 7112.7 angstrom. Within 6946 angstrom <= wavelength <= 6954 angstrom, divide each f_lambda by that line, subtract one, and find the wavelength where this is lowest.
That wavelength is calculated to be 6946.76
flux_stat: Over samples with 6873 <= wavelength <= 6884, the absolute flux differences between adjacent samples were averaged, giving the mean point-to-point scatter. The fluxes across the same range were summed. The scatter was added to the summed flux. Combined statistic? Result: 572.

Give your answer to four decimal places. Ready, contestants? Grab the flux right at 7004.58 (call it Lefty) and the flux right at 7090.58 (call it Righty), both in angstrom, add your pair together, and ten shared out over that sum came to 0.0643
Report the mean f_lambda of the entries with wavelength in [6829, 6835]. 82.6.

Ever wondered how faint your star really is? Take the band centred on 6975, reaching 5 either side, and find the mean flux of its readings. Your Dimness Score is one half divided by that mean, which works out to 0.0063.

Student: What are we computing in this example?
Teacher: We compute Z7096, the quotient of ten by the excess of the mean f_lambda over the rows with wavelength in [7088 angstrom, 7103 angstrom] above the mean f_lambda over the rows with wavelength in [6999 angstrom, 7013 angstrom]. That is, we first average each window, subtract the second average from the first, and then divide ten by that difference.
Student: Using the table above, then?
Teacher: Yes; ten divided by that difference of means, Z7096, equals -5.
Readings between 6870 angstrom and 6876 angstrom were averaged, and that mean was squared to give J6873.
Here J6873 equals 6736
